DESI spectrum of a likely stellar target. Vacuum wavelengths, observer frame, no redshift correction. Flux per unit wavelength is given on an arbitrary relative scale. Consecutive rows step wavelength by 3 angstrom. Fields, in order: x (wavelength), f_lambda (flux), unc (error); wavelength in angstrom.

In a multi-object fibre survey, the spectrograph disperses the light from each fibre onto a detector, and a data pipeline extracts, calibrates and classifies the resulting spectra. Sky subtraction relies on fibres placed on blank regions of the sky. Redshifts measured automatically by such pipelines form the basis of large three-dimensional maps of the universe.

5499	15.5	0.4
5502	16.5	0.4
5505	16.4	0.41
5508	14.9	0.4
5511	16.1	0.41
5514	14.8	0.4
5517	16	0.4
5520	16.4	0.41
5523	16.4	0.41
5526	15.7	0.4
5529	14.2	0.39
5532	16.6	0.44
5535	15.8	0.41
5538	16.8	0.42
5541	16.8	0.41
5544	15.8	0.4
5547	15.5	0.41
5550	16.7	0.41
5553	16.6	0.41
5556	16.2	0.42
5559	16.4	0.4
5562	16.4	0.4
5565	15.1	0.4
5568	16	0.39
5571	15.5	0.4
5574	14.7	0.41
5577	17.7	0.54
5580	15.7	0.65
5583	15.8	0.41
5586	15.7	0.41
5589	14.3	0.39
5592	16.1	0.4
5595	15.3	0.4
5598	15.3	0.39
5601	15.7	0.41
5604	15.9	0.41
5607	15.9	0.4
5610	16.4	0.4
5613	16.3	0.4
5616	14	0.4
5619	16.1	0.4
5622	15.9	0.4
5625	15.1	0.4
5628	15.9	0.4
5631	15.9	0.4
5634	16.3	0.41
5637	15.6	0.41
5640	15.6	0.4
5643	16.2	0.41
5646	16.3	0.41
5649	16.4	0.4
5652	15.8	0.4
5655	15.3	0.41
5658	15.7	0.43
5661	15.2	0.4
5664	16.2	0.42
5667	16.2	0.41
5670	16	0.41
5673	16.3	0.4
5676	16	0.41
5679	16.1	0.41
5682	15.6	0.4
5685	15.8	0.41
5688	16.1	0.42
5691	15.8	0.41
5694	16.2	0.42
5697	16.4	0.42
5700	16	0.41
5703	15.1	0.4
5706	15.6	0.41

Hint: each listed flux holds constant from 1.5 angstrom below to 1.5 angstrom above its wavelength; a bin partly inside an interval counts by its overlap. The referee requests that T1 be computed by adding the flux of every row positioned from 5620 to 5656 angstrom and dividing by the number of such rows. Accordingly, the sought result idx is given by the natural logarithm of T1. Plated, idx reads 2.76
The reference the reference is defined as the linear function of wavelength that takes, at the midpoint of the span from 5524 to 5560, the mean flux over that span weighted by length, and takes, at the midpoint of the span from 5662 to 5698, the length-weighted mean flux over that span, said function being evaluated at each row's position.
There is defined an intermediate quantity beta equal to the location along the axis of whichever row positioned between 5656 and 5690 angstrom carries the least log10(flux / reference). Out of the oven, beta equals 5661 angstrom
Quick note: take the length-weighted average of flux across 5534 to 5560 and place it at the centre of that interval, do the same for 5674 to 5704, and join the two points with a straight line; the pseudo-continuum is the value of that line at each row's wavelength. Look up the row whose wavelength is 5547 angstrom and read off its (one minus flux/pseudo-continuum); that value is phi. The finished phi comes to 0.05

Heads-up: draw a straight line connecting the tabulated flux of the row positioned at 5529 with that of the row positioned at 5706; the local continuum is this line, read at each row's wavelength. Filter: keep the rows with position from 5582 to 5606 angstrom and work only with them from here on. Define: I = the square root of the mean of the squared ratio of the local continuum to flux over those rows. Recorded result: 0.95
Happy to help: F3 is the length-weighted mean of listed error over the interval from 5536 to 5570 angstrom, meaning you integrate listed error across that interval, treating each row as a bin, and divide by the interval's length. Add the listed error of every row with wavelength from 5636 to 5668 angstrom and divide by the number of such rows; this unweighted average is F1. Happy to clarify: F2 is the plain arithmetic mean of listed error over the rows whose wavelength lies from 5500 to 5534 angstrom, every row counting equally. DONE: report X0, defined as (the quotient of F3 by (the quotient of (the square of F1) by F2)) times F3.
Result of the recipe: 0.401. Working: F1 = 0.409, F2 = 0.406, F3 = 0.406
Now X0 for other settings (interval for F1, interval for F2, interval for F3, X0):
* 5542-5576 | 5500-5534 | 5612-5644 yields 0.403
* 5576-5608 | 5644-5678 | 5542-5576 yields 0.354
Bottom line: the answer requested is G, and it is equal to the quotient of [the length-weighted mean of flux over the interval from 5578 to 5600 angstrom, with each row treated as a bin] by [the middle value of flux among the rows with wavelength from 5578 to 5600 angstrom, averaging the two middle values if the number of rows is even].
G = 0.99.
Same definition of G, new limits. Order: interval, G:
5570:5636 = 0.99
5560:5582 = 1.01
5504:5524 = 0.98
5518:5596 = 1.00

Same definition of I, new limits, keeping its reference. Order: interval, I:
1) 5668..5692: 0.96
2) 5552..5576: 0.91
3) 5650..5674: 0.96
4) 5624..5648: 0.95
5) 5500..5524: 0.89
